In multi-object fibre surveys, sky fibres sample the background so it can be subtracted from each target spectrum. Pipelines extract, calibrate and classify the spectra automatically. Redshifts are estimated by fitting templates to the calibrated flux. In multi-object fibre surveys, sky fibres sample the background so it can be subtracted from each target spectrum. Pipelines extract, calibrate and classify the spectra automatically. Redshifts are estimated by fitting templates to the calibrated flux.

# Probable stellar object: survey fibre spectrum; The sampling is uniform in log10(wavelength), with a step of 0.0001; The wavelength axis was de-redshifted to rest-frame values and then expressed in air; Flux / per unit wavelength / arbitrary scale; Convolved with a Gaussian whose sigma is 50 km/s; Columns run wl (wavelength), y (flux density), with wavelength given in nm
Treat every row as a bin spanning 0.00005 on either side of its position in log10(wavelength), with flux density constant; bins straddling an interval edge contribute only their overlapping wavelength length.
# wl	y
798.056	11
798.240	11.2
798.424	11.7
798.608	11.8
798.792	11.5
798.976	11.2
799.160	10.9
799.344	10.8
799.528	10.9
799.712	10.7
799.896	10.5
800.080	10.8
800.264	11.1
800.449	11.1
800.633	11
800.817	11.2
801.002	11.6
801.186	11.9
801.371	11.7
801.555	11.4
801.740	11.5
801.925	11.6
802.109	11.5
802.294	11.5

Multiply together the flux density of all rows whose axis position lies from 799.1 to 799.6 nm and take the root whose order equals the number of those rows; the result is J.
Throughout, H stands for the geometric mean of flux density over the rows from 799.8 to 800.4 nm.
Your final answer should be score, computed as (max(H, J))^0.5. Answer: 3.30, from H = 10.8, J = 10.87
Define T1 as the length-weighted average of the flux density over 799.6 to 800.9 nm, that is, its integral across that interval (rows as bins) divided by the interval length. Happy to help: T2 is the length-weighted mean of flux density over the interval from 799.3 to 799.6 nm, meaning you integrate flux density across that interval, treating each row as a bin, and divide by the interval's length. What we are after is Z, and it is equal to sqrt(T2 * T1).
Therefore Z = 10.9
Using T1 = 10.9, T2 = 10.9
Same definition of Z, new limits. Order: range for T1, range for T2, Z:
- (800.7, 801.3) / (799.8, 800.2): 11.1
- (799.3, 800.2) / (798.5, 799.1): 11.1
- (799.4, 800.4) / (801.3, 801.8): 11.2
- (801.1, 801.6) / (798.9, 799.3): 11.3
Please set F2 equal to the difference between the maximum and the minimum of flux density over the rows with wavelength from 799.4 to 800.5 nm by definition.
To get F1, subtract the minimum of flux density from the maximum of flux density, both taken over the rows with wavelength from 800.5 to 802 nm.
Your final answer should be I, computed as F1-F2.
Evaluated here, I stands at 0.3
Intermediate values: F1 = 0.90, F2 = 0.60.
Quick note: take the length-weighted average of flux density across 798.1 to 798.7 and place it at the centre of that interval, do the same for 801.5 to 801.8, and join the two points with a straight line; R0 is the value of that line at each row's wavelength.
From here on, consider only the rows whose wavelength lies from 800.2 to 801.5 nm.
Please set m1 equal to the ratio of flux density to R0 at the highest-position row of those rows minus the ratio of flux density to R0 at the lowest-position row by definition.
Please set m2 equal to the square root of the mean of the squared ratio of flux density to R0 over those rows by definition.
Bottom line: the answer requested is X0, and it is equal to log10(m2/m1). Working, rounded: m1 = 0.055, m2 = 0.99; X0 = 1.3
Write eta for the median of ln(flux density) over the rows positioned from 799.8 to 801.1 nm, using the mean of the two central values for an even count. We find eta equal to 2.41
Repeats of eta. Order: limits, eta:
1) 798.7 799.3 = 2.42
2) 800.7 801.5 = 2.46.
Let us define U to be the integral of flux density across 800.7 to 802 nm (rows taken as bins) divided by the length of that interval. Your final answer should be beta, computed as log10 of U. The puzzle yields 1.062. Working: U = 11.5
